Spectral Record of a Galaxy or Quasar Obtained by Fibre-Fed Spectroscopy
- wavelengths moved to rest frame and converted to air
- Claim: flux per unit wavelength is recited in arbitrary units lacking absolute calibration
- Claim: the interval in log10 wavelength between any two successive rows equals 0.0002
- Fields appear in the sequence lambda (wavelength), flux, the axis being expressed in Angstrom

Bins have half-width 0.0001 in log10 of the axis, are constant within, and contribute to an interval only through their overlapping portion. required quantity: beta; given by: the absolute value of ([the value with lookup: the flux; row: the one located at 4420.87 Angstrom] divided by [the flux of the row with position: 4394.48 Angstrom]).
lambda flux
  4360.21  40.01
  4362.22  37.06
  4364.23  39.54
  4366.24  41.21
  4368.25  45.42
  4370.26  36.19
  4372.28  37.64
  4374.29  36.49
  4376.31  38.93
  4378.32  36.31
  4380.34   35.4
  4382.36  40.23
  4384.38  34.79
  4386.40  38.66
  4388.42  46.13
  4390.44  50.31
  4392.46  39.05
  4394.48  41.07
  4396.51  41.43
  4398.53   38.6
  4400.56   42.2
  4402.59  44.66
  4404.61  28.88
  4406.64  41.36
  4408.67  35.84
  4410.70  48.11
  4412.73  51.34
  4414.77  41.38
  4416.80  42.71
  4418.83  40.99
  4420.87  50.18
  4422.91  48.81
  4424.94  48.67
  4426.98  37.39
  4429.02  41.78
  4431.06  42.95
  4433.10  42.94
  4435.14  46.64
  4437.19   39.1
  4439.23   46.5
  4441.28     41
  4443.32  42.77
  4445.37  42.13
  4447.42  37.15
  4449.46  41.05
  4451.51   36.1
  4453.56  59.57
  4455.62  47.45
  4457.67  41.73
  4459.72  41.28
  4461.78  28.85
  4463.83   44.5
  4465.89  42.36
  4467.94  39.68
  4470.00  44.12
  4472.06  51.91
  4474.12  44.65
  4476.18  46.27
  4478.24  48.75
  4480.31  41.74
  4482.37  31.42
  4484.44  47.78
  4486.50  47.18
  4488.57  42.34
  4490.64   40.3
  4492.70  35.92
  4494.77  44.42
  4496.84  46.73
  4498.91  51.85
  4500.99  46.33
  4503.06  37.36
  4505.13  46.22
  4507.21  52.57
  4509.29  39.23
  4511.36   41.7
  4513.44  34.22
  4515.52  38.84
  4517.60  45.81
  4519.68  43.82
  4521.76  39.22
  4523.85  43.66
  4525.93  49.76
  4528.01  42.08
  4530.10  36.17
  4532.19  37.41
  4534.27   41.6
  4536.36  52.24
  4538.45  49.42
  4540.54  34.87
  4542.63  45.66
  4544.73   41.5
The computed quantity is 1.22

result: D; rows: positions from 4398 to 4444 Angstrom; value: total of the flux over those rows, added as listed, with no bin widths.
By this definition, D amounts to 985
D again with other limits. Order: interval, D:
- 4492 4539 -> 997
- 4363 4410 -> 910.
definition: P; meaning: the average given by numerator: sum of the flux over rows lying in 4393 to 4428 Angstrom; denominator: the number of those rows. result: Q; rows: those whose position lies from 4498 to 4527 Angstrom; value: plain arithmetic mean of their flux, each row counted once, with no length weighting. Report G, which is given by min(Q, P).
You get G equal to 42.6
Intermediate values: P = 42.6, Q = 43.6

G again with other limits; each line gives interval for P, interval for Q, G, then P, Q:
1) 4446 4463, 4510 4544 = 41.6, 41.6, 42.3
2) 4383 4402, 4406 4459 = 41.4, 41.4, 43.7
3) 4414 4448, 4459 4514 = 43.0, 43.1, 43.0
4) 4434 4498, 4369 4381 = 36.8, 42.9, 36.8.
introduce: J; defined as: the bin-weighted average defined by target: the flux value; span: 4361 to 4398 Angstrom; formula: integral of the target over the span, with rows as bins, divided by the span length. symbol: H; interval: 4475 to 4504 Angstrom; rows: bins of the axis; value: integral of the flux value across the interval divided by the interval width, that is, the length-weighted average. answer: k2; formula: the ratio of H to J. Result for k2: 1.094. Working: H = 43.5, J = 39.8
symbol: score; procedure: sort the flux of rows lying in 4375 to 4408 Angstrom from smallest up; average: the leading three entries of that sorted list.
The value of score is 33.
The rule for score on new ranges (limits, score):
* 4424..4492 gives 32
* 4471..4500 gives 36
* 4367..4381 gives 36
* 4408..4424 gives 39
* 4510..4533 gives 36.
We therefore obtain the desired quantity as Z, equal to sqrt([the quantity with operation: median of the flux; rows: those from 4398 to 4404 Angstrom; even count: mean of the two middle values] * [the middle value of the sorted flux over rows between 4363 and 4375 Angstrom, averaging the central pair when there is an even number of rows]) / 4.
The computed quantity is 10.1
